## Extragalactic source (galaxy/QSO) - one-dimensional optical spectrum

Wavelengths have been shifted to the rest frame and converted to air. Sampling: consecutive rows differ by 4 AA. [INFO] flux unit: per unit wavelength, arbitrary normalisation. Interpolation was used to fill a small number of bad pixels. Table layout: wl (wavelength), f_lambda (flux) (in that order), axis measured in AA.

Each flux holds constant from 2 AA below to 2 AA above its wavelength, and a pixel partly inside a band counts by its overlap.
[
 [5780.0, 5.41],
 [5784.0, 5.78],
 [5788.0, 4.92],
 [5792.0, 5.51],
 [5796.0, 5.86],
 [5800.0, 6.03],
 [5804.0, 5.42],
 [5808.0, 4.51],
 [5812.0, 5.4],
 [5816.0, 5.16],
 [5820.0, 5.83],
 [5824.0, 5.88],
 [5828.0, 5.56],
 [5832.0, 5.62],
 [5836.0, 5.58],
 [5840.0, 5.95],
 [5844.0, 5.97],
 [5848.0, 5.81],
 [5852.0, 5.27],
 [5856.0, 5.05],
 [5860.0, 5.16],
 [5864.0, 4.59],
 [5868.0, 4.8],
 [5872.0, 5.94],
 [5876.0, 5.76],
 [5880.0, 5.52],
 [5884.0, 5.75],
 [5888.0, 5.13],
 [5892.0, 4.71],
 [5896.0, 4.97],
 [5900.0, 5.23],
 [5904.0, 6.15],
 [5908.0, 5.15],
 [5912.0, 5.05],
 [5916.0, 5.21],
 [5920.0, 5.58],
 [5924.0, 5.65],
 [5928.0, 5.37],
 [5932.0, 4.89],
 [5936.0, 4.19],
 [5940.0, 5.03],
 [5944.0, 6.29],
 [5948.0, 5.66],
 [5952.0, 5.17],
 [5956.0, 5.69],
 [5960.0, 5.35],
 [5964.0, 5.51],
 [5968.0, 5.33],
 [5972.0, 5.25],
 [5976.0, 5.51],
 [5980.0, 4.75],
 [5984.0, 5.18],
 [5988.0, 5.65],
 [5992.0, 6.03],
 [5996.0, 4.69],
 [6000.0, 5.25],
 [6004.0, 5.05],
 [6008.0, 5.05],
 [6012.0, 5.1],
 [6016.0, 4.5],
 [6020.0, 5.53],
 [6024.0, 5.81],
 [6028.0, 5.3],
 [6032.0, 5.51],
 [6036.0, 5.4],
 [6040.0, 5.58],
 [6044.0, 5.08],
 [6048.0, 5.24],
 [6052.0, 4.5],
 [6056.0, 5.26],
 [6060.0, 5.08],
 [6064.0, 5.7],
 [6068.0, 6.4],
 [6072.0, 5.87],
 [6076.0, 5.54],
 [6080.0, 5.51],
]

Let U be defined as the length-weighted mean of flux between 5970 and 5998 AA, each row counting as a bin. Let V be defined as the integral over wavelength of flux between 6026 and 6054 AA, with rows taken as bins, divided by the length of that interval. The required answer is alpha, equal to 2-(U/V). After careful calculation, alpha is 0.99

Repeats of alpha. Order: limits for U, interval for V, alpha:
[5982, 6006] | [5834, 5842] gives 1.08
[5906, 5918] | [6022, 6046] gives 1.06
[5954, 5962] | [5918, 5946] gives 0.96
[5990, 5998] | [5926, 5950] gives 0.98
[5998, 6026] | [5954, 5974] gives 1.04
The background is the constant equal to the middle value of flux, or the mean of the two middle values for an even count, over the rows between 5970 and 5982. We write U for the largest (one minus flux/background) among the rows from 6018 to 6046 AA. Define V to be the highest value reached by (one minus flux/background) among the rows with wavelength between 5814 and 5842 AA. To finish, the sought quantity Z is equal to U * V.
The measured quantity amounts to 0.001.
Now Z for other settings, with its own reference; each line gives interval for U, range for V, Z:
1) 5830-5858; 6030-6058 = 0.005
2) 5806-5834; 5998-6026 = 0.020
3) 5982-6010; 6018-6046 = 0.003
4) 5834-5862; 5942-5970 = 0.001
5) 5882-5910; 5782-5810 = 0.014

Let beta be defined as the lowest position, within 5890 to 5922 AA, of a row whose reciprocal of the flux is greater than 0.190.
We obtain 5892.0 AA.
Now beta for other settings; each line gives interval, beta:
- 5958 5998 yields 5972.0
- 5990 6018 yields 5996.0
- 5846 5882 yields 5856.0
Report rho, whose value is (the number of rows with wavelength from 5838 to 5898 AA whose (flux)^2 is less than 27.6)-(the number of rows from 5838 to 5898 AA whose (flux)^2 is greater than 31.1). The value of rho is 1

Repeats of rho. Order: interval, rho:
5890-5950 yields 4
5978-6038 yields 5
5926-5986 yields 4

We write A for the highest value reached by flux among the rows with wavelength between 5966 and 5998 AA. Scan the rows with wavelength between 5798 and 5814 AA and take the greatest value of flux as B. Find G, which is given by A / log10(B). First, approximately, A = 6.03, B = 6.03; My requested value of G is 7.73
